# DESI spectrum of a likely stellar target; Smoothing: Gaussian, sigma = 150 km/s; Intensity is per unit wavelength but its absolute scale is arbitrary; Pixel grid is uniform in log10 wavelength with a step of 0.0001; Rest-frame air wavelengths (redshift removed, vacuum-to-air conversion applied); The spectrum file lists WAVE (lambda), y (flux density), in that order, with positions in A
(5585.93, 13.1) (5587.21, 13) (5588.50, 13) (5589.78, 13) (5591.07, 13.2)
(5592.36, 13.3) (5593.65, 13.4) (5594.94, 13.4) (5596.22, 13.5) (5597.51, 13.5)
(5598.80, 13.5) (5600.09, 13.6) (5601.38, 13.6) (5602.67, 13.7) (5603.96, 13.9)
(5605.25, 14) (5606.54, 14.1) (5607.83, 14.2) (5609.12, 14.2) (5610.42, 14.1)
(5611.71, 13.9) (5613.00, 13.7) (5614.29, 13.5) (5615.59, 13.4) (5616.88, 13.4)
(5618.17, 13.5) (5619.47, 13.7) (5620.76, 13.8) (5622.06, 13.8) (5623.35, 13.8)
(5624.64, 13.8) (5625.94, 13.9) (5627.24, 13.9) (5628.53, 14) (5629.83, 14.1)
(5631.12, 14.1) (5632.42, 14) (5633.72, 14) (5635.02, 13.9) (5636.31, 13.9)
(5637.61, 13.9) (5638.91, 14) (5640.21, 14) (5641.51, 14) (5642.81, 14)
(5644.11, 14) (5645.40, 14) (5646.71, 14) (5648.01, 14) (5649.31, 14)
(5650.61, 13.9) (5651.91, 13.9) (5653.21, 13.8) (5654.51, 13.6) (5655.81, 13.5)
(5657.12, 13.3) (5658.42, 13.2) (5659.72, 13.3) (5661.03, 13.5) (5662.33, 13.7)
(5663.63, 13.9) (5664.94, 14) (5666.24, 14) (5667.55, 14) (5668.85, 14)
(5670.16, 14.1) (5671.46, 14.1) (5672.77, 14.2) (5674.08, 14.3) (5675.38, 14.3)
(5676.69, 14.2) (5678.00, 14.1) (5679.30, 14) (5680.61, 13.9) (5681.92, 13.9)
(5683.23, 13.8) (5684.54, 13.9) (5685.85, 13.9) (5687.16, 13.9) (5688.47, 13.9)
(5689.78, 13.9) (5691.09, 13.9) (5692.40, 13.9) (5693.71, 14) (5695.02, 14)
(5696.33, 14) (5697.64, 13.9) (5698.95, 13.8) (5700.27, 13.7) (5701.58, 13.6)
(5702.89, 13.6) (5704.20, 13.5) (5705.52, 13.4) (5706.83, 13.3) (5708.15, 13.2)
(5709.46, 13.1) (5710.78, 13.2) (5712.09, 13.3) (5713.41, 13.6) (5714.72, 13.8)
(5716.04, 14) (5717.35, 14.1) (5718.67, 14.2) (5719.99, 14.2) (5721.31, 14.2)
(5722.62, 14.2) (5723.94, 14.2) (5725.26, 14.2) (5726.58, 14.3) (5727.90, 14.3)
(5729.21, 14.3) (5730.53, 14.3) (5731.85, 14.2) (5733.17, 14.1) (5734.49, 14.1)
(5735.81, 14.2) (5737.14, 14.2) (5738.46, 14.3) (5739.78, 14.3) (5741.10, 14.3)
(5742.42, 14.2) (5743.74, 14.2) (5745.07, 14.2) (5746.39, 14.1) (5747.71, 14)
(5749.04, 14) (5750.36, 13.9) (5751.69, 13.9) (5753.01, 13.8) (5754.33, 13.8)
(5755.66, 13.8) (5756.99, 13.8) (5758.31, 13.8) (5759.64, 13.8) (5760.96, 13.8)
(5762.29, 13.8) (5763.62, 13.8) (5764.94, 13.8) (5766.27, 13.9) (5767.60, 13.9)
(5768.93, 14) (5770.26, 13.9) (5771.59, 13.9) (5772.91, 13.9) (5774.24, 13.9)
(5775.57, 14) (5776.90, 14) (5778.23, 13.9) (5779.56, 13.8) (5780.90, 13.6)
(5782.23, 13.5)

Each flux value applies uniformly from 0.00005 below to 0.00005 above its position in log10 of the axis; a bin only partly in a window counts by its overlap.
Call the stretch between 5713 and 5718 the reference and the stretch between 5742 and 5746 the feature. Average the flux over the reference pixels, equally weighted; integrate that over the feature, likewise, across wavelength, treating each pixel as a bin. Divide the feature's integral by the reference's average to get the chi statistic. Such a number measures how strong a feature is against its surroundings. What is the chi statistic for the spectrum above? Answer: 4.1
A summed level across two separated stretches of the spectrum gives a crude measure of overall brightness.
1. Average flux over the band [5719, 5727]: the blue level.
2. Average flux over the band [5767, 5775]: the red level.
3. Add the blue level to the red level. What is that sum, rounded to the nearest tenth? 28.1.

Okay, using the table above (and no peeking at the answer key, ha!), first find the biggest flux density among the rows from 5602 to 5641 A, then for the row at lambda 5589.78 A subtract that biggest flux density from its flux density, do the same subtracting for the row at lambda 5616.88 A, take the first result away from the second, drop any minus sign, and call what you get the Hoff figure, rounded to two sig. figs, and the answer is 0.40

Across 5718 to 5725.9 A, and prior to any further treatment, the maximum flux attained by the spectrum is 14.2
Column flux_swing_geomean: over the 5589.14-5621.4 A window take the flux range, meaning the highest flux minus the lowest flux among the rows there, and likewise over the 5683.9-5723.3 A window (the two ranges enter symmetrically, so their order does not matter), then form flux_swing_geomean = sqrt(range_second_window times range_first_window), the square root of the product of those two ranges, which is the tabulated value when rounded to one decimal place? 1.1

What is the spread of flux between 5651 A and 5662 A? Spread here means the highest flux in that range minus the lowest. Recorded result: 0.7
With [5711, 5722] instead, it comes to 0.9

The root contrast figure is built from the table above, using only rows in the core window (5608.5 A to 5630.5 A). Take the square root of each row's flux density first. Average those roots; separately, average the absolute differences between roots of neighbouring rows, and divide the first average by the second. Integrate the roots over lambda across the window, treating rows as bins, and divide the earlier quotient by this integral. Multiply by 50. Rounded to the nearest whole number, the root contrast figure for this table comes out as 180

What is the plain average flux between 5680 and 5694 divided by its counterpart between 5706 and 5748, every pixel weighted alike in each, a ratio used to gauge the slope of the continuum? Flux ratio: 0.99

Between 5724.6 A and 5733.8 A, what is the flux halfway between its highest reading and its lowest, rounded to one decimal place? 14.2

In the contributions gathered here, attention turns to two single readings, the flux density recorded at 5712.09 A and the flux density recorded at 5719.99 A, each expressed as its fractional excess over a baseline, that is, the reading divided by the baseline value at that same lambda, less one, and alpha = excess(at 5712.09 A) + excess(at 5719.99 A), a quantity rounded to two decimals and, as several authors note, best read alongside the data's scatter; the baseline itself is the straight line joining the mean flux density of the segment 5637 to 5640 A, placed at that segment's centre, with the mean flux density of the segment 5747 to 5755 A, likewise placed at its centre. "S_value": -0.02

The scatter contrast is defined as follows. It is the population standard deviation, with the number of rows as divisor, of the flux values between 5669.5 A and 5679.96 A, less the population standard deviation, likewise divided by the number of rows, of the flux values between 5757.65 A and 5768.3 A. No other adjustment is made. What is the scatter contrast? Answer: 0.06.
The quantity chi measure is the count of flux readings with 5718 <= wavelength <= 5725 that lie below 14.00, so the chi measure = 0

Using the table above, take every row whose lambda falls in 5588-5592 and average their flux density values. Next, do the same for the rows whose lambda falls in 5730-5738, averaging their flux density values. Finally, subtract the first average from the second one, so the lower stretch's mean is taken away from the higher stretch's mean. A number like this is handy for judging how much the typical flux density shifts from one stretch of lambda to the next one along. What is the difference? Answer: 1.1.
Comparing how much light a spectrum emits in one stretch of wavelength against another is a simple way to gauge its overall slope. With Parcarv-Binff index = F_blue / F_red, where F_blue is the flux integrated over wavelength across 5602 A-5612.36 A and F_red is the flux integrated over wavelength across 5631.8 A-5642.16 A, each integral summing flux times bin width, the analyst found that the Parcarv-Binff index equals 1.00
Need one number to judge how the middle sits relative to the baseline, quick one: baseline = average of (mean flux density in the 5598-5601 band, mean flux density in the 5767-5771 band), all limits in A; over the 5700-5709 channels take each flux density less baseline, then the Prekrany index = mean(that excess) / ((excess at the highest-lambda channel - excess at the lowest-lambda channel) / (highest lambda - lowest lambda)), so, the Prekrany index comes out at 4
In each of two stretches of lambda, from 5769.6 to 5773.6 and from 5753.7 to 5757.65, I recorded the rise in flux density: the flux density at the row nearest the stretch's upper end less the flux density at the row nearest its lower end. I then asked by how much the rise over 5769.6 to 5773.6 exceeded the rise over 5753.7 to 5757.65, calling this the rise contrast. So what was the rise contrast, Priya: 0.0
